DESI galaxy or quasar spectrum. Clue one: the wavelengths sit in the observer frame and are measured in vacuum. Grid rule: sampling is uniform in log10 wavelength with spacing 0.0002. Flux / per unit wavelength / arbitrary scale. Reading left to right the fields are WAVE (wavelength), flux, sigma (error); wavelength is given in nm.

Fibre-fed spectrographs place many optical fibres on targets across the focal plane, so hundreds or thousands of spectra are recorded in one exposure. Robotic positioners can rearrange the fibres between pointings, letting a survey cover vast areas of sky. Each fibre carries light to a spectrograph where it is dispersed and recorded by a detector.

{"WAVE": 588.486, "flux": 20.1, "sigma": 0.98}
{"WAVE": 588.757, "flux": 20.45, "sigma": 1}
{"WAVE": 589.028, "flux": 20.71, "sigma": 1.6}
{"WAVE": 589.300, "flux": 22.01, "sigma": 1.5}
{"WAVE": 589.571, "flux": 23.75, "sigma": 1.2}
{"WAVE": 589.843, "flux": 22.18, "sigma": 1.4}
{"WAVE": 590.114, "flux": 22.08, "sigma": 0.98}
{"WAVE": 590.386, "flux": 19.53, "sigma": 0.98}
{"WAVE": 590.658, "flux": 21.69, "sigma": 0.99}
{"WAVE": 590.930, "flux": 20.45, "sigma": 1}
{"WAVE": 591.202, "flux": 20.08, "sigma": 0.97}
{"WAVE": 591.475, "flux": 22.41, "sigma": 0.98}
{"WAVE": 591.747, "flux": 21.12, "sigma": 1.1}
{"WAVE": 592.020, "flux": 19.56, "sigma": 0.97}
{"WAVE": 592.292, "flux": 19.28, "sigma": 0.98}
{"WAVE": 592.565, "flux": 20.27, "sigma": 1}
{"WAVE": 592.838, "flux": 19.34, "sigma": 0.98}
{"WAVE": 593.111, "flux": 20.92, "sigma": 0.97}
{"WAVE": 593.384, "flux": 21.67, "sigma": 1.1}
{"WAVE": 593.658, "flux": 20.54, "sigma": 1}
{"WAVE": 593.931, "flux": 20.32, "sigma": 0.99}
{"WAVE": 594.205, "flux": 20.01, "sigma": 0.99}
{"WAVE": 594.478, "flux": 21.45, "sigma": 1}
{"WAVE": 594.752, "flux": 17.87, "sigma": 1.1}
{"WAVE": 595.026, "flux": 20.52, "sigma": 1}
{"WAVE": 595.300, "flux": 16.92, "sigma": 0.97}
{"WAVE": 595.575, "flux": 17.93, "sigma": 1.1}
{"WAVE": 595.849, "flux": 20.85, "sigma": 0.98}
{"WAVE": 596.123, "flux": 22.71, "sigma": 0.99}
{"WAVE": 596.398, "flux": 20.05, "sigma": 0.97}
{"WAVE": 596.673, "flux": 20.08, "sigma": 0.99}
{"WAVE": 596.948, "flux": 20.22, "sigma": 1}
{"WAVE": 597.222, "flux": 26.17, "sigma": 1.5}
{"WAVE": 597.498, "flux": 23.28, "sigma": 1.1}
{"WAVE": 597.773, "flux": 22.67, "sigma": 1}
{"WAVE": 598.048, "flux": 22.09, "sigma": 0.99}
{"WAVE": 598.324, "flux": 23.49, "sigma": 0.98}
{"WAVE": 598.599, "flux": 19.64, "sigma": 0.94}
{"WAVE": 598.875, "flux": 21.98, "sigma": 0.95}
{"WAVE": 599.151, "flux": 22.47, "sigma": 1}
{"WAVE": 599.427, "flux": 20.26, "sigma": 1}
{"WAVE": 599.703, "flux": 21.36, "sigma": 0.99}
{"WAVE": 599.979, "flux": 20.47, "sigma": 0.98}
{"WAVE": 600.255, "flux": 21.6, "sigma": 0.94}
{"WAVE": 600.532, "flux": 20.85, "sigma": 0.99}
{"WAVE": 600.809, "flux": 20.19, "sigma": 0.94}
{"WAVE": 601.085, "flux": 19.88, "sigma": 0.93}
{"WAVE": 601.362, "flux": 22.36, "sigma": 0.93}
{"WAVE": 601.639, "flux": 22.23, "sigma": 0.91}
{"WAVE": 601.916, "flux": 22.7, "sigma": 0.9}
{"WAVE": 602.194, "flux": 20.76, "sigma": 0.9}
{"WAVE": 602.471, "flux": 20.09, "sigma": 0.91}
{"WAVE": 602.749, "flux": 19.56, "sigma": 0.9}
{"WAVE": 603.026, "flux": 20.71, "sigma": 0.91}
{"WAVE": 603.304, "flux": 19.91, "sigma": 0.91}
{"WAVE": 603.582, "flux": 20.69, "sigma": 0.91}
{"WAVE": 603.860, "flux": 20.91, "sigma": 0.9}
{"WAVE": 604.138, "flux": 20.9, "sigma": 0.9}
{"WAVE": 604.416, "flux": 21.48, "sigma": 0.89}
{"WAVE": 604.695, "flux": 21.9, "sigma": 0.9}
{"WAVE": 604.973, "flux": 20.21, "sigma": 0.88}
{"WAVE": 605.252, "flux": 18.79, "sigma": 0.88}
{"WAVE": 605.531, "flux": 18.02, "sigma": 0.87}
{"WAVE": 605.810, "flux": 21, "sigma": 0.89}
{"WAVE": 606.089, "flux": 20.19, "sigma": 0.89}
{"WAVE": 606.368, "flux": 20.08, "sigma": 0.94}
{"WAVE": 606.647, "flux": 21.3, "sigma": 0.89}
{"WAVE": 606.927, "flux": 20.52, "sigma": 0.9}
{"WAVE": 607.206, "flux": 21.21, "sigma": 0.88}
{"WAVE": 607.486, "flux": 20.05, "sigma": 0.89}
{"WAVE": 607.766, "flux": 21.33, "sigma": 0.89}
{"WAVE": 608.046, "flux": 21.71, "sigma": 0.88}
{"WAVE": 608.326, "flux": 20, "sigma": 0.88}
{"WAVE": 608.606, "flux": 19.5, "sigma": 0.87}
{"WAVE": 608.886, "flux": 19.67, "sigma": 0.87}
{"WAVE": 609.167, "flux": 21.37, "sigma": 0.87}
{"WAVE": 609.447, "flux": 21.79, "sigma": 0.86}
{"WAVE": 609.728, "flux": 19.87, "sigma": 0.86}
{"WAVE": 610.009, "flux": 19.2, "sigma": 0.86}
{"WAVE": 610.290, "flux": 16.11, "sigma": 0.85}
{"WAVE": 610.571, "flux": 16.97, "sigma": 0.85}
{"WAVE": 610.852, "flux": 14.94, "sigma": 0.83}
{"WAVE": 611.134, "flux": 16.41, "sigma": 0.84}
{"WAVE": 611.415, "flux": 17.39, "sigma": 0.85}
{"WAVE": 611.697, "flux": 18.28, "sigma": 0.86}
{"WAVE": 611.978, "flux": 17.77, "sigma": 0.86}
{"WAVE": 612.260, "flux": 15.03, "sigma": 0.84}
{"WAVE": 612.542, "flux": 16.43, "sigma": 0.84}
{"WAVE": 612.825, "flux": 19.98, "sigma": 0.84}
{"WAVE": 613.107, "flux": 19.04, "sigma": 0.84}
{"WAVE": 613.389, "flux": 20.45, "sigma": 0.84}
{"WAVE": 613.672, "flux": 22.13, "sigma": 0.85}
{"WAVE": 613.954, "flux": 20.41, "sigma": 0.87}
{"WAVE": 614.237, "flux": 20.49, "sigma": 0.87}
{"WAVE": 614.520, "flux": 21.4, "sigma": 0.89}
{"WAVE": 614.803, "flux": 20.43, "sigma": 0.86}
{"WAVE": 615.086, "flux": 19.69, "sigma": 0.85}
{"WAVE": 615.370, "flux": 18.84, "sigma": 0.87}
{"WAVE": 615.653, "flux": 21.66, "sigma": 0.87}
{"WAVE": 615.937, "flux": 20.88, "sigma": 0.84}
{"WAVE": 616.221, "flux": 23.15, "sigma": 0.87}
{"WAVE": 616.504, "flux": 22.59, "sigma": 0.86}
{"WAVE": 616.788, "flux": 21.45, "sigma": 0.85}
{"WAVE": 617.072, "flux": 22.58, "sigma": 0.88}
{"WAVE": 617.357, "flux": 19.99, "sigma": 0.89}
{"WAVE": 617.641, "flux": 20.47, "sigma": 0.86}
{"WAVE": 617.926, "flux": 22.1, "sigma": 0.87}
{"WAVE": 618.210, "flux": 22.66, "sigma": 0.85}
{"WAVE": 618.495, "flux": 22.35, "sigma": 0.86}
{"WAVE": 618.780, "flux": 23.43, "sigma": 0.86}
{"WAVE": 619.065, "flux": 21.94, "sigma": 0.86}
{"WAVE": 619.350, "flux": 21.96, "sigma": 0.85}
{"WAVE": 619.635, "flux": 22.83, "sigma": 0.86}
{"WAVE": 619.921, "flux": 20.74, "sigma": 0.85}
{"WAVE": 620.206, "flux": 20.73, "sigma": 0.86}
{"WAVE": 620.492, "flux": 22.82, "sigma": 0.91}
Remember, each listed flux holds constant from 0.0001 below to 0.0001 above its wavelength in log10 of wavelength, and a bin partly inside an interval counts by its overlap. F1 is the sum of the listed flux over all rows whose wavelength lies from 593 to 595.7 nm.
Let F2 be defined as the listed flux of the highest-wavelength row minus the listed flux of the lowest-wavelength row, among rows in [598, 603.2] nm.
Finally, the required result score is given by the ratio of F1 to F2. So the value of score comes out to -144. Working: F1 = 198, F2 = -1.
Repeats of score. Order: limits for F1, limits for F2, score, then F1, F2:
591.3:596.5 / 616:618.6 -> -480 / 384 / -1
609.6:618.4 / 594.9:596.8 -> -1384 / 609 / 0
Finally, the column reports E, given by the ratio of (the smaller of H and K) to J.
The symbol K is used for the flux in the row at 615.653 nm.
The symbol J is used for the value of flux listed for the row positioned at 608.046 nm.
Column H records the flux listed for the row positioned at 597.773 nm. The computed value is 1.00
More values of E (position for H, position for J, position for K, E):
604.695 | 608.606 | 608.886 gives 1.01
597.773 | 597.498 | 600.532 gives 0.90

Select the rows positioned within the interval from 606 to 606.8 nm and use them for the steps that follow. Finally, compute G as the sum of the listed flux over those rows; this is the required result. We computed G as 62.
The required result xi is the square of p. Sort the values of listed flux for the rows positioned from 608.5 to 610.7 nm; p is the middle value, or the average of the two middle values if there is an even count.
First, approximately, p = 19.6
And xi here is 384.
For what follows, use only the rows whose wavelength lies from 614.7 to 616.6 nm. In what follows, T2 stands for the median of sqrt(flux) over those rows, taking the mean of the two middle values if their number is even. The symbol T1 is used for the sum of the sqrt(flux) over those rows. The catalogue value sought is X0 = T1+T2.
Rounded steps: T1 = 32.1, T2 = 4.57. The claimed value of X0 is 36.7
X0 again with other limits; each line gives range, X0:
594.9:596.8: 35.6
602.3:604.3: 36.2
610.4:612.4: 32.7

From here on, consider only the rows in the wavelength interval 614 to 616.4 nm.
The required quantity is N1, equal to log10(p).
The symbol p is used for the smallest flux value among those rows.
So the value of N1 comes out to 1.28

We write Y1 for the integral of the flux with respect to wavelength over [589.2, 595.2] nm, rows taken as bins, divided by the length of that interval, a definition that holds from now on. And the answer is 20.7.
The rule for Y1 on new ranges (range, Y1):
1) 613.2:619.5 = 21.4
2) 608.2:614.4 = 18.8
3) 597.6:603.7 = 21.2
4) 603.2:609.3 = 20.5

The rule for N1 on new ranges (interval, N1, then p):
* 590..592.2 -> 1.29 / 19.53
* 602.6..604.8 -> 1.29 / 19.56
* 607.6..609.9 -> 1.29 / 19.5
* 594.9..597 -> 1.23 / 16.92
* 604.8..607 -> 1.26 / 18.02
